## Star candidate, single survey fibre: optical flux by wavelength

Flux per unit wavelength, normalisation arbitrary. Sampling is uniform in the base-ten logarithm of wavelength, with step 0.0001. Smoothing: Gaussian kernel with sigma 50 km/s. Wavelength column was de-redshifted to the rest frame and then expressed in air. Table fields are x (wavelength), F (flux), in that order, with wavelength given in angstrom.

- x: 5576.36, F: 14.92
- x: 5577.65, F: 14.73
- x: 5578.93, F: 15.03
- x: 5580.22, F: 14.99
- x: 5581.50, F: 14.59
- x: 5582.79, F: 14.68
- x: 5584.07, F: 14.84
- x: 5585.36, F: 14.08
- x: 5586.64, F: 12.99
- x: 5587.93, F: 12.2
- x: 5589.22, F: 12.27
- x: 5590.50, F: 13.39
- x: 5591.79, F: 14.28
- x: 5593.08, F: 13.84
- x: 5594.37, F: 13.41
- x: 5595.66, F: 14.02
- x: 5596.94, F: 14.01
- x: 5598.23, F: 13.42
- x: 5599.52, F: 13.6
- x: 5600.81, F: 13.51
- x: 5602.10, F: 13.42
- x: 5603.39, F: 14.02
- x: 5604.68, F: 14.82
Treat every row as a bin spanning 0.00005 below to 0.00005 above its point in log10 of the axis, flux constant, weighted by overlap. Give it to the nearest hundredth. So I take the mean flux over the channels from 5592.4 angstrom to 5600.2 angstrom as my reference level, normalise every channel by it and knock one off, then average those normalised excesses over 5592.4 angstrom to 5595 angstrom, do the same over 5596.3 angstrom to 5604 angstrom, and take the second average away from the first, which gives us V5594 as 0.00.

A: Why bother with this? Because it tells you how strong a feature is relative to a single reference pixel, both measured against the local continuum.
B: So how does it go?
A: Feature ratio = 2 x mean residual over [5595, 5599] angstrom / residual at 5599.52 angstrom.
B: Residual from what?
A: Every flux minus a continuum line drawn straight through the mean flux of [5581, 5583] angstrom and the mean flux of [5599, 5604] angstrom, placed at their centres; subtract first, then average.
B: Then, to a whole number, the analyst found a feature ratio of 1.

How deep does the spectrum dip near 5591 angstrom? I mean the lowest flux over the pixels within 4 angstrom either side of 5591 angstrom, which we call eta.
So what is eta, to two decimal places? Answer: 12.20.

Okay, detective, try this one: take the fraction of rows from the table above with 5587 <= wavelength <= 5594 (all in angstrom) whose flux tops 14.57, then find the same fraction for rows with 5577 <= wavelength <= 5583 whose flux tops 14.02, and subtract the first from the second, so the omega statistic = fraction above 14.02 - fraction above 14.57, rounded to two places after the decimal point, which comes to 1.00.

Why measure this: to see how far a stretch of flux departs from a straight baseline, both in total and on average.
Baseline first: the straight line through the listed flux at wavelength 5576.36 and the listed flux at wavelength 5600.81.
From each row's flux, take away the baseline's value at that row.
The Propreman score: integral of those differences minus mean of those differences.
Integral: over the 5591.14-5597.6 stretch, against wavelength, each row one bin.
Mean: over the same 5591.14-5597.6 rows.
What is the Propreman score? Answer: 0.2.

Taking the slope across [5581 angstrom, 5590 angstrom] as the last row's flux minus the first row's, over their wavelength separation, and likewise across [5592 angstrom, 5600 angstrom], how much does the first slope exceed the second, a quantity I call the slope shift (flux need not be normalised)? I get -0.3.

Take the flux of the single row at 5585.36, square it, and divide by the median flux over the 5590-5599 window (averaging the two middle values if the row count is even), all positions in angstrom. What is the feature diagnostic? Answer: 14.3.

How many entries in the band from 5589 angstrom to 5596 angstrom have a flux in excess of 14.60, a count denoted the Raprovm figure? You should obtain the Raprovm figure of 0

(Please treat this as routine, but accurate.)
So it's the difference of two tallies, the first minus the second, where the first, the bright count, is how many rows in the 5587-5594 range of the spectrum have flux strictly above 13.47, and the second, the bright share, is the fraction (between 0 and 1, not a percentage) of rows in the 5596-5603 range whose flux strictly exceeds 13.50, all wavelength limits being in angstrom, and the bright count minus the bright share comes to 1.4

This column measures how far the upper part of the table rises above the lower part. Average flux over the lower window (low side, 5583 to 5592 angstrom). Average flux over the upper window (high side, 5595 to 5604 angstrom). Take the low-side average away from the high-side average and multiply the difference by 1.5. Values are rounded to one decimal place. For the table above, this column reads 0.4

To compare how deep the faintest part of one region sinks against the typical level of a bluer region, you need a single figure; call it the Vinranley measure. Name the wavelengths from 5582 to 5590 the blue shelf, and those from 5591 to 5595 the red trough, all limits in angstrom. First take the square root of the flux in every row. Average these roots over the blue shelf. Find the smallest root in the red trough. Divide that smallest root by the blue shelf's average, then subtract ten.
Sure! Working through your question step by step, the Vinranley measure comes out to -9.00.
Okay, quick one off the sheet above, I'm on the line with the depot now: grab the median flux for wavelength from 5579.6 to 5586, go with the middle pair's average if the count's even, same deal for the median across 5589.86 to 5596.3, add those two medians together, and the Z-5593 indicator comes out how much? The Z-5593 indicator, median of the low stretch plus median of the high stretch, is 28.5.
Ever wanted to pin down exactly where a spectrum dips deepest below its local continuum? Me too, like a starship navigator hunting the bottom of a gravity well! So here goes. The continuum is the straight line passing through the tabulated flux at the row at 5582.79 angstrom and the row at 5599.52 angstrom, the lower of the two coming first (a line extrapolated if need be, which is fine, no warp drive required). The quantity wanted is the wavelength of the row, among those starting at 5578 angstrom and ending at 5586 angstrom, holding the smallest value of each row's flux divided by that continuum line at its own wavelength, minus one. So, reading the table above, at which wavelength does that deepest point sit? 5585.36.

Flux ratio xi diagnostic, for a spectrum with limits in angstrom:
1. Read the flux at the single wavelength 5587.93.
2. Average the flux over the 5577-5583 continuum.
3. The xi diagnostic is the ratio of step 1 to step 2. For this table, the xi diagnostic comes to 0.82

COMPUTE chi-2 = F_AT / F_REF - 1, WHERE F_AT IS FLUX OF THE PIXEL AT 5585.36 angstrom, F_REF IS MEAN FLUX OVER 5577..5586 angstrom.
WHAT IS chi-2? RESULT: -0.04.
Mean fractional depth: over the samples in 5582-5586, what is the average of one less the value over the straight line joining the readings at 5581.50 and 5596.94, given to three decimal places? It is -0.003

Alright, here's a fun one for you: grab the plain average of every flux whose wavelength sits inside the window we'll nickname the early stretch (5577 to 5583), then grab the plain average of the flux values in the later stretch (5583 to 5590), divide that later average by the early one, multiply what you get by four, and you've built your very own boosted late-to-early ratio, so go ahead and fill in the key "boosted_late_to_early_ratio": 3.6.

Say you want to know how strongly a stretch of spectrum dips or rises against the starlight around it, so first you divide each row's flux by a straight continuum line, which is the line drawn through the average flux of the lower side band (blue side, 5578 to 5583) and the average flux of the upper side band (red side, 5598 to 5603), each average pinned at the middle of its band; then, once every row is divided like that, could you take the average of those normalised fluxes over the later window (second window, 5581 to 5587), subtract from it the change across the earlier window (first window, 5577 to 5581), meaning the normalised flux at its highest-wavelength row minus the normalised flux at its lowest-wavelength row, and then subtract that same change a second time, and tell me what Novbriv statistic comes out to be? 0.92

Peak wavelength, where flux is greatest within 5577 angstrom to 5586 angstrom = 5578.93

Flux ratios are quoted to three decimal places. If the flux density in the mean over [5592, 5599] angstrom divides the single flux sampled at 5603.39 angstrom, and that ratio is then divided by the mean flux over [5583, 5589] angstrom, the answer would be 0.075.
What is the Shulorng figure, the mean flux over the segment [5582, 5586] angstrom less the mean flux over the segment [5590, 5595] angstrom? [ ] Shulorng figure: 0.8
